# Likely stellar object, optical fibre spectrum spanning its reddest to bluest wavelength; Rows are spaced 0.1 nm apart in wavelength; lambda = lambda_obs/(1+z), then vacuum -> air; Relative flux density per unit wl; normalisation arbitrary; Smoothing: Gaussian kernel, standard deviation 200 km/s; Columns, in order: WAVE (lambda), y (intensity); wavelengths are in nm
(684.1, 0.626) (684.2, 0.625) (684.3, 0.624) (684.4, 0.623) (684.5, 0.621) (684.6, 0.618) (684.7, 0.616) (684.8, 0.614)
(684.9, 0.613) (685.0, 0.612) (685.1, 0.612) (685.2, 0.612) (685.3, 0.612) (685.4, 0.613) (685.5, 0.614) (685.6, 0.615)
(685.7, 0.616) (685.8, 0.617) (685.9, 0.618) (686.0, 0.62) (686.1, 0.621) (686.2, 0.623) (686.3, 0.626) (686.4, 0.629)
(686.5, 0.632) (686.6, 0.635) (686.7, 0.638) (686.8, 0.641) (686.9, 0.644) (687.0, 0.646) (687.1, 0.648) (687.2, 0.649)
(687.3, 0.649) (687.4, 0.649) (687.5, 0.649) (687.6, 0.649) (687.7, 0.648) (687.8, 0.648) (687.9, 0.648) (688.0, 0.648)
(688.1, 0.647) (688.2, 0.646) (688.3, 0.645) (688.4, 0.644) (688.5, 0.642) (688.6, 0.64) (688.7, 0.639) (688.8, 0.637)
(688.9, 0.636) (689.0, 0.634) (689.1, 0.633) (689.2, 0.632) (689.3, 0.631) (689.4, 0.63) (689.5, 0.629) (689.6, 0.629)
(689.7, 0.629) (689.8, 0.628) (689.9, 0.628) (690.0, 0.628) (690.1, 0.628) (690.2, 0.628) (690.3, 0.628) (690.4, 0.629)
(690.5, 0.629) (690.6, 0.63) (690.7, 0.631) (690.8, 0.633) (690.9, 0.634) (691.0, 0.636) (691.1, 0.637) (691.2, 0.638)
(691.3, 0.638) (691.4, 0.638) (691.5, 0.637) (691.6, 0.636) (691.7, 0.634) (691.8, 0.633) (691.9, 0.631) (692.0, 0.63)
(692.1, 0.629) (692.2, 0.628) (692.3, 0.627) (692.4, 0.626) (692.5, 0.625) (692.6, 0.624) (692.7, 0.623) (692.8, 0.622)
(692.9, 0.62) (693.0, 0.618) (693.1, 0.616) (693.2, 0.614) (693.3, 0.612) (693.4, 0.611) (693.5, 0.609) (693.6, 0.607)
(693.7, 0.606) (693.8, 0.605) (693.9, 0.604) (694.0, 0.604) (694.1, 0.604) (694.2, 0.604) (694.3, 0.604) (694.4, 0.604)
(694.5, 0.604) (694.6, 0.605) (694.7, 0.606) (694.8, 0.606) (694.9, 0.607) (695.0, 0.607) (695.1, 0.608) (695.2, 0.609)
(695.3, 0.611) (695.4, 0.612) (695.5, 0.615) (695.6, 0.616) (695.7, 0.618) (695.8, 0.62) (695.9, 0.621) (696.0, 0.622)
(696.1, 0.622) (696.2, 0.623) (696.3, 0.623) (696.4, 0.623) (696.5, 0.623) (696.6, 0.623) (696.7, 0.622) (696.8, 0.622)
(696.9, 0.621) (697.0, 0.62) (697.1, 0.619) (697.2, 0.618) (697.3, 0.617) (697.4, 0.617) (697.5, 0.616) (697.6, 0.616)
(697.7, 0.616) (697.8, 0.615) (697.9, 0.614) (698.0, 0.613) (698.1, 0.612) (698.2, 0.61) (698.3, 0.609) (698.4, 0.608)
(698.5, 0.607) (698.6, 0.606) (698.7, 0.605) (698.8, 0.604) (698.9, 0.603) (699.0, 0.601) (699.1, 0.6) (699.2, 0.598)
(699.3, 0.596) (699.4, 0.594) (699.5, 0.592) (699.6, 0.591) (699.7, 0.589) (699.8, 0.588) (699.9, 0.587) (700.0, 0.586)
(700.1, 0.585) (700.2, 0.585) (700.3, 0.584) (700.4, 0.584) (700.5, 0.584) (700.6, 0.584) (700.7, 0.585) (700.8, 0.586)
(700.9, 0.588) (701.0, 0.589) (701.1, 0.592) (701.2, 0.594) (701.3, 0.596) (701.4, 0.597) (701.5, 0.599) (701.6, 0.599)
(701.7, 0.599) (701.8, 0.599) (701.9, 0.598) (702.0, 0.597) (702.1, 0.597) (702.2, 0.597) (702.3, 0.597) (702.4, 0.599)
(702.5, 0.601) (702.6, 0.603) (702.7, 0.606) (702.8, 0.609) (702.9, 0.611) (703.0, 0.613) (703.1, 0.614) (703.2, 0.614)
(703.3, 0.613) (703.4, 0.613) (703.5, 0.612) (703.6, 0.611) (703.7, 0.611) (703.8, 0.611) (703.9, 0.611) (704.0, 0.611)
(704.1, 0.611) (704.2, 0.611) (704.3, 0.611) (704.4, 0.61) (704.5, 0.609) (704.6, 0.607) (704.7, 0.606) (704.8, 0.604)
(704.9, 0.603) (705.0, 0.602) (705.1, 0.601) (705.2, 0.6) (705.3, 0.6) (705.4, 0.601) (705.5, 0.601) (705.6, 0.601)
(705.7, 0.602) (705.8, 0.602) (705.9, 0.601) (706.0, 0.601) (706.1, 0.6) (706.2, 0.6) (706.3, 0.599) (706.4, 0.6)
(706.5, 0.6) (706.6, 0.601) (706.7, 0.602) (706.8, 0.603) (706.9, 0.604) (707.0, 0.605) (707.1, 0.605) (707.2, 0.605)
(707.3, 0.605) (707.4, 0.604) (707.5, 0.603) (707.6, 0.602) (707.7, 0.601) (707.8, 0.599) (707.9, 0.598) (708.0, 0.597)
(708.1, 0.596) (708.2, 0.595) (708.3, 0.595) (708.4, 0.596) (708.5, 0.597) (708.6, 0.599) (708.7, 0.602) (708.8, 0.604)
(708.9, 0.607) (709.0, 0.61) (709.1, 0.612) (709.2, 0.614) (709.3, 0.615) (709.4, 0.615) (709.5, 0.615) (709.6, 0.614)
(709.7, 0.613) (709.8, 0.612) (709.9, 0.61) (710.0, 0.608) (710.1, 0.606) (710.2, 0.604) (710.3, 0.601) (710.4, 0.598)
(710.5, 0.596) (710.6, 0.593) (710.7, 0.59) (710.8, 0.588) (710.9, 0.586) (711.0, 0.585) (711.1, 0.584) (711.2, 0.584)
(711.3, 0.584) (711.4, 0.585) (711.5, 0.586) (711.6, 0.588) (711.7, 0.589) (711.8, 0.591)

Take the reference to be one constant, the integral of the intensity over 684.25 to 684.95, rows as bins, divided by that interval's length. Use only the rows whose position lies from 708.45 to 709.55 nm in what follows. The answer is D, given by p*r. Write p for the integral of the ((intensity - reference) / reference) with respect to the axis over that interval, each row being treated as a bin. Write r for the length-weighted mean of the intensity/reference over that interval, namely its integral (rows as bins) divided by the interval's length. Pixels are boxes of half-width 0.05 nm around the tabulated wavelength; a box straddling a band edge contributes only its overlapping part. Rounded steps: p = -0.018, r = 0.98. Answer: -0.018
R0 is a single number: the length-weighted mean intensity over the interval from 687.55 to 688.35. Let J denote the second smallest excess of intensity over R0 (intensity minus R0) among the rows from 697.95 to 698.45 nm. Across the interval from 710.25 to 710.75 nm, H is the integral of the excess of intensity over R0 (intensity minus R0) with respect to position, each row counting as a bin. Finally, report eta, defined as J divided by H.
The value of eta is 1.5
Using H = -0.0259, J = -0.0384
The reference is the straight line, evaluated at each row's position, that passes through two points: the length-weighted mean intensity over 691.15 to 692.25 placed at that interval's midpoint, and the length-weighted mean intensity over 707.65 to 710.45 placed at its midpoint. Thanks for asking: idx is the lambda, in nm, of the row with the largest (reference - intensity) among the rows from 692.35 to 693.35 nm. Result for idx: 693.3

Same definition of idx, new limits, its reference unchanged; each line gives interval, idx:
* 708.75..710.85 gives 710.8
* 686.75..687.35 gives 686.8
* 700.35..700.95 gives 700.4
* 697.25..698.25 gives 698.2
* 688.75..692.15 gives 689.8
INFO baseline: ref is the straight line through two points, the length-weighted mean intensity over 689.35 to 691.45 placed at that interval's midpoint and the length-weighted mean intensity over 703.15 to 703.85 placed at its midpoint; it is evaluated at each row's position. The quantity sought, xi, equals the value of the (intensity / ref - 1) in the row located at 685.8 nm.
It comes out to -0.033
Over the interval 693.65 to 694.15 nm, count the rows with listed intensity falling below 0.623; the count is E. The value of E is 5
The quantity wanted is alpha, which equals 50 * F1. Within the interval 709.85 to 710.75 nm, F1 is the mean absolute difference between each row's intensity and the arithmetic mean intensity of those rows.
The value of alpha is 0.3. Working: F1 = 0.006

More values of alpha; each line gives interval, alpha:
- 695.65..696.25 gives 0.1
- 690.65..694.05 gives 0.5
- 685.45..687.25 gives 0.5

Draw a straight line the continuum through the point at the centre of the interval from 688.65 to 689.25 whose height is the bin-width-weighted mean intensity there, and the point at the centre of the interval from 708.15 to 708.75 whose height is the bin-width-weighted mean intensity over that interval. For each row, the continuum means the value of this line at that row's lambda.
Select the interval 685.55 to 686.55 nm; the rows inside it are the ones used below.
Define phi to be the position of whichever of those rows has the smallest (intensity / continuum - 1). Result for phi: 685.6 nm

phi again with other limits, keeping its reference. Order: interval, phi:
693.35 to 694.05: 693.9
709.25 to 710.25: 710.2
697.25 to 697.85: 697.8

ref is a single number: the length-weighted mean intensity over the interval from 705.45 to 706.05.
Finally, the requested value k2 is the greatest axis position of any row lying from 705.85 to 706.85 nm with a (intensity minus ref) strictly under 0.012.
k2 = 706.8 nm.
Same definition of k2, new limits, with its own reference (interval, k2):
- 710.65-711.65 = 711.6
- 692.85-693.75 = 693.7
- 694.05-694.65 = 694.6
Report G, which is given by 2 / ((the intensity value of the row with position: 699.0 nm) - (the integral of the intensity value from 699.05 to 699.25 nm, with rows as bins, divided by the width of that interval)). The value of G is 1000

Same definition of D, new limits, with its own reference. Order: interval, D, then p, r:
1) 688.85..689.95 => 0.022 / 0.022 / 1.02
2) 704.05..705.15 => -0.020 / -0.021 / 0.98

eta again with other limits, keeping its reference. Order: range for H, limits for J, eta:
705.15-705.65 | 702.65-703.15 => 1.6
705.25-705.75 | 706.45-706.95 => 2.0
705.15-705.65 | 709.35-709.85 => 1.5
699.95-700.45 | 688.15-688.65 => 0.2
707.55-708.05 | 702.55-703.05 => 1.7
